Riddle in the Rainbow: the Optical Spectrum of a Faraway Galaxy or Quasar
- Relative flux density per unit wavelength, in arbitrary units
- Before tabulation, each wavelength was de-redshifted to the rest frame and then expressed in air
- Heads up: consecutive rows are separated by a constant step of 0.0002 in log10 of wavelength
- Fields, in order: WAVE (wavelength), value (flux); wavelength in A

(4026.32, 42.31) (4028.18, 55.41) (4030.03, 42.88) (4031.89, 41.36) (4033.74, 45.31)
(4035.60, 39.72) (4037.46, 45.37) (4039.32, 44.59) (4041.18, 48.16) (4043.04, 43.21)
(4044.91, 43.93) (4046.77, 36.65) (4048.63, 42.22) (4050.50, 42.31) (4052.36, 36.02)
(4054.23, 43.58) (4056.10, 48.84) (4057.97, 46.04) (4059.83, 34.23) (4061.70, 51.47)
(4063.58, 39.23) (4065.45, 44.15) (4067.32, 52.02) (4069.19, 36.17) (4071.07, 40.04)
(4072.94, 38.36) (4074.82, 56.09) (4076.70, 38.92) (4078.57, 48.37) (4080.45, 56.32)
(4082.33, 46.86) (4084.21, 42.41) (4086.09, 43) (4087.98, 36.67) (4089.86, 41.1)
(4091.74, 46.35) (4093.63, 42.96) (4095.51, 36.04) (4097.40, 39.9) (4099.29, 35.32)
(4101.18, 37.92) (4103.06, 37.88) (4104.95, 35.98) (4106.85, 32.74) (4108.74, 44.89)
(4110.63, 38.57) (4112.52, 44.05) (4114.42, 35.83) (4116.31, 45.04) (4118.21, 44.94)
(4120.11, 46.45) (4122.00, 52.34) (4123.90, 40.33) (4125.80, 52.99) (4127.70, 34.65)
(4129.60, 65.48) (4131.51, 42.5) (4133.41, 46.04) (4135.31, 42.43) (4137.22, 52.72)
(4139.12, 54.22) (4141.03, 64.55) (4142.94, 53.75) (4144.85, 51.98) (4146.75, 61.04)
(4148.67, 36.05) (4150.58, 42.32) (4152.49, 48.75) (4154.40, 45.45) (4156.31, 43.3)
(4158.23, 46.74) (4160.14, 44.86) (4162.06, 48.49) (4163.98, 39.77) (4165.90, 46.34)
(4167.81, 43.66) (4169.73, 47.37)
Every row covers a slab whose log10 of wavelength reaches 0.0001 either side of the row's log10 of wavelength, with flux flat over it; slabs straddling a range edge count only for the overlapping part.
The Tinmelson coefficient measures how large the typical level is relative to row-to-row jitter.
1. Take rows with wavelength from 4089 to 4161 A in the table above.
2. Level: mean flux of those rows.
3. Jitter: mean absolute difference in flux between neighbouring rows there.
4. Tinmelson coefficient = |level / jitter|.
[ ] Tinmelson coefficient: 6.0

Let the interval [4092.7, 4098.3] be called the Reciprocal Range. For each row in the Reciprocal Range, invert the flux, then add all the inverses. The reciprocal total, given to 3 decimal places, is 0.076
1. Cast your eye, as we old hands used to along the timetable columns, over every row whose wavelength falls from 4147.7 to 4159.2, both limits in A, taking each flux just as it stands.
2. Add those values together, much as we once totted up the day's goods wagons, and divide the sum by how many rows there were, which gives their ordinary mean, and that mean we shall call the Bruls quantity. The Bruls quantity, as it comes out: 44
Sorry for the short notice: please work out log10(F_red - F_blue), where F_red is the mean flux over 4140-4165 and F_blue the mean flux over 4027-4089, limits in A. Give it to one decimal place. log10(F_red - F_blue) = 0.6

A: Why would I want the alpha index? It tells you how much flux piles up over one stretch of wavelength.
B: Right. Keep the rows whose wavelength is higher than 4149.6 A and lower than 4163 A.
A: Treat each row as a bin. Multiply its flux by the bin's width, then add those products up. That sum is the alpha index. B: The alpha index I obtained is 612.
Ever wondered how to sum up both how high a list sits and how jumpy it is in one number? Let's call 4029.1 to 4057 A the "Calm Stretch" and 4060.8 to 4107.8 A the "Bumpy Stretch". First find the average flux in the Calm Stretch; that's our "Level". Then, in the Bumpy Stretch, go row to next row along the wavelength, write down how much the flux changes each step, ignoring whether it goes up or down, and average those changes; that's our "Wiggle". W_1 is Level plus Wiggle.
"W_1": 49.4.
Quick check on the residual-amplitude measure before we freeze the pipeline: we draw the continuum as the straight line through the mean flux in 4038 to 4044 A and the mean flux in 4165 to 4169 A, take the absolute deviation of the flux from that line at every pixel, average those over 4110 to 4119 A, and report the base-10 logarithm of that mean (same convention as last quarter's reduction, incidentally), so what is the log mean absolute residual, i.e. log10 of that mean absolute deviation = 0.5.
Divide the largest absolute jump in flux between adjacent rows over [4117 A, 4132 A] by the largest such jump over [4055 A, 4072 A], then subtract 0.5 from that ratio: 1.3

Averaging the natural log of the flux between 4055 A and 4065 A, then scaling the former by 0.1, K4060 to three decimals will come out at 0.377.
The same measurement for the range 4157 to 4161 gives 0.382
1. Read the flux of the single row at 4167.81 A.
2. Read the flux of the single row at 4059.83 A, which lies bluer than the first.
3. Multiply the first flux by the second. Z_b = 1494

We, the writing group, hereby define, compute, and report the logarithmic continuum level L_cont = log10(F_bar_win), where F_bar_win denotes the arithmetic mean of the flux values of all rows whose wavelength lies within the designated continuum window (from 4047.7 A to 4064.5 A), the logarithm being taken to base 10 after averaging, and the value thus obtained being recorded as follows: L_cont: 1.63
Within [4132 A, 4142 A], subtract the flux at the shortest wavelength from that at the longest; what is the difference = 19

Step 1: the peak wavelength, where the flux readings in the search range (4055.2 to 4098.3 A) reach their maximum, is 4080.45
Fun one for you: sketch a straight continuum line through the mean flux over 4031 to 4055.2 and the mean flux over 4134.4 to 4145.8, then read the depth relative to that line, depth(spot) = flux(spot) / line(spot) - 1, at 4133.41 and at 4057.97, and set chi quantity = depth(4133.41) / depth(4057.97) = -2.9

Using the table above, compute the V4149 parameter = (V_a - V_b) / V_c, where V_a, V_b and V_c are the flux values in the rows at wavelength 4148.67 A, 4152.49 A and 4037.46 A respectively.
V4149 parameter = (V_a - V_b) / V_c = -0.28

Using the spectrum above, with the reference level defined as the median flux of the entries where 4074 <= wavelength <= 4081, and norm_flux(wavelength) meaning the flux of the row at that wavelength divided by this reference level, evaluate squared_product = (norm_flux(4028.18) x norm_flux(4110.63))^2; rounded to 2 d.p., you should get 0.61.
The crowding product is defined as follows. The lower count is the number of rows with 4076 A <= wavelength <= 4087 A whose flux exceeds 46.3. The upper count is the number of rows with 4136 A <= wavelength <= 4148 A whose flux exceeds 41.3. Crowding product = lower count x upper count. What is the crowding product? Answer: 18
